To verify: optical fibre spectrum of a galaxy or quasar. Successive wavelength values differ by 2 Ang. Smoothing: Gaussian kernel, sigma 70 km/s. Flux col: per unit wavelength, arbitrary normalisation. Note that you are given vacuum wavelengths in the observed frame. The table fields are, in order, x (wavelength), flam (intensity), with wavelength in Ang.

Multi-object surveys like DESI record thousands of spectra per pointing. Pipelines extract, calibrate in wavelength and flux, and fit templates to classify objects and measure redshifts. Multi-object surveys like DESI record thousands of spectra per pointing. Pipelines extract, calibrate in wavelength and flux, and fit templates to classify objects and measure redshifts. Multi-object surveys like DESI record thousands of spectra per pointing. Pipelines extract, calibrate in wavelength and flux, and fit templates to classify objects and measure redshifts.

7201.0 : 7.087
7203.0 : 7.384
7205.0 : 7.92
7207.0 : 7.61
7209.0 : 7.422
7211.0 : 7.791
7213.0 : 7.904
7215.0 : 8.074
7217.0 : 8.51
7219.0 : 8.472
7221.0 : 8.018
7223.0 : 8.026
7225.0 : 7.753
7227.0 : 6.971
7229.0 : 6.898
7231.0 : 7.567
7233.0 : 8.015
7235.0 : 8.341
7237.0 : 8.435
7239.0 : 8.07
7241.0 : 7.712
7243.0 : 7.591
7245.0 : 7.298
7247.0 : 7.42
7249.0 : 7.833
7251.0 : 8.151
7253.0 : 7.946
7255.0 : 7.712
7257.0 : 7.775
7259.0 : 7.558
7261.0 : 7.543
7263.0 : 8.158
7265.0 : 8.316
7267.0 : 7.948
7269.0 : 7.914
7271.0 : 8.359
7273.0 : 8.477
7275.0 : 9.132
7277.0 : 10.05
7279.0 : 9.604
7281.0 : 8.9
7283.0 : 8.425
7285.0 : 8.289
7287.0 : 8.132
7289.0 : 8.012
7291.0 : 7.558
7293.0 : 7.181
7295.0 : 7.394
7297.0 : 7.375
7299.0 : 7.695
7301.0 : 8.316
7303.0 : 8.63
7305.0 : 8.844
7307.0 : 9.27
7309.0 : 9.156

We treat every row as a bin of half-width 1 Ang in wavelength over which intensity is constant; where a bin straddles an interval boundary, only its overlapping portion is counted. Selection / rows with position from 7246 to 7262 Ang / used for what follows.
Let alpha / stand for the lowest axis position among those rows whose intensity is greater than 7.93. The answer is 7251.0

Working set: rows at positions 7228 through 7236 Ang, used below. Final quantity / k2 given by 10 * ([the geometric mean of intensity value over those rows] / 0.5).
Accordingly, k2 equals 154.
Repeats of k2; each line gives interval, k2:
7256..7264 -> 155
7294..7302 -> 154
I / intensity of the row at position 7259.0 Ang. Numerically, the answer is 7.558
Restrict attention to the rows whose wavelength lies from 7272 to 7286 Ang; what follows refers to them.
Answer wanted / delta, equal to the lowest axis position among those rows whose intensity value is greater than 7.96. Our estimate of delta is 7273.0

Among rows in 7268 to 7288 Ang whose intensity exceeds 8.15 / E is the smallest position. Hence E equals 7271.0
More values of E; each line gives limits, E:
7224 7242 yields 7235.0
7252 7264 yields 7263.0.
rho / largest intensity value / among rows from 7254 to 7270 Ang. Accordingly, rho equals 8.316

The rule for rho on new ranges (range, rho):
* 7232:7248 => 8.435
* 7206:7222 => 8.51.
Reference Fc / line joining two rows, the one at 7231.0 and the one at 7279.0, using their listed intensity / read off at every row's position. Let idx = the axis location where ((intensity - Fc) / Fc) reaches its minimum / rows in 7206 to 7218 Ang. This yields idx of 7209.0 Ang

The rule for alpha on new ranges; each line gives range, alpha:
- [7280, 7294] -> 7281.0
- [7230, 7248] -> 7233.0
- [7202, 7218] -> 7215.0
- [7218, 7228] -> 7219.0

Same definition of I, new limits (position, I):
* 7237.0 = 8.435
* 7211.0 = 7.791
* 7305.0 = 8.844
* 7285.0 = 8.289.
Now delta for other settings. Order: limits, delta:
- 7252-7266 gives 7263.0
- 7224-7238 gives 7233.0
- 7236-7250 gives 7237.0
